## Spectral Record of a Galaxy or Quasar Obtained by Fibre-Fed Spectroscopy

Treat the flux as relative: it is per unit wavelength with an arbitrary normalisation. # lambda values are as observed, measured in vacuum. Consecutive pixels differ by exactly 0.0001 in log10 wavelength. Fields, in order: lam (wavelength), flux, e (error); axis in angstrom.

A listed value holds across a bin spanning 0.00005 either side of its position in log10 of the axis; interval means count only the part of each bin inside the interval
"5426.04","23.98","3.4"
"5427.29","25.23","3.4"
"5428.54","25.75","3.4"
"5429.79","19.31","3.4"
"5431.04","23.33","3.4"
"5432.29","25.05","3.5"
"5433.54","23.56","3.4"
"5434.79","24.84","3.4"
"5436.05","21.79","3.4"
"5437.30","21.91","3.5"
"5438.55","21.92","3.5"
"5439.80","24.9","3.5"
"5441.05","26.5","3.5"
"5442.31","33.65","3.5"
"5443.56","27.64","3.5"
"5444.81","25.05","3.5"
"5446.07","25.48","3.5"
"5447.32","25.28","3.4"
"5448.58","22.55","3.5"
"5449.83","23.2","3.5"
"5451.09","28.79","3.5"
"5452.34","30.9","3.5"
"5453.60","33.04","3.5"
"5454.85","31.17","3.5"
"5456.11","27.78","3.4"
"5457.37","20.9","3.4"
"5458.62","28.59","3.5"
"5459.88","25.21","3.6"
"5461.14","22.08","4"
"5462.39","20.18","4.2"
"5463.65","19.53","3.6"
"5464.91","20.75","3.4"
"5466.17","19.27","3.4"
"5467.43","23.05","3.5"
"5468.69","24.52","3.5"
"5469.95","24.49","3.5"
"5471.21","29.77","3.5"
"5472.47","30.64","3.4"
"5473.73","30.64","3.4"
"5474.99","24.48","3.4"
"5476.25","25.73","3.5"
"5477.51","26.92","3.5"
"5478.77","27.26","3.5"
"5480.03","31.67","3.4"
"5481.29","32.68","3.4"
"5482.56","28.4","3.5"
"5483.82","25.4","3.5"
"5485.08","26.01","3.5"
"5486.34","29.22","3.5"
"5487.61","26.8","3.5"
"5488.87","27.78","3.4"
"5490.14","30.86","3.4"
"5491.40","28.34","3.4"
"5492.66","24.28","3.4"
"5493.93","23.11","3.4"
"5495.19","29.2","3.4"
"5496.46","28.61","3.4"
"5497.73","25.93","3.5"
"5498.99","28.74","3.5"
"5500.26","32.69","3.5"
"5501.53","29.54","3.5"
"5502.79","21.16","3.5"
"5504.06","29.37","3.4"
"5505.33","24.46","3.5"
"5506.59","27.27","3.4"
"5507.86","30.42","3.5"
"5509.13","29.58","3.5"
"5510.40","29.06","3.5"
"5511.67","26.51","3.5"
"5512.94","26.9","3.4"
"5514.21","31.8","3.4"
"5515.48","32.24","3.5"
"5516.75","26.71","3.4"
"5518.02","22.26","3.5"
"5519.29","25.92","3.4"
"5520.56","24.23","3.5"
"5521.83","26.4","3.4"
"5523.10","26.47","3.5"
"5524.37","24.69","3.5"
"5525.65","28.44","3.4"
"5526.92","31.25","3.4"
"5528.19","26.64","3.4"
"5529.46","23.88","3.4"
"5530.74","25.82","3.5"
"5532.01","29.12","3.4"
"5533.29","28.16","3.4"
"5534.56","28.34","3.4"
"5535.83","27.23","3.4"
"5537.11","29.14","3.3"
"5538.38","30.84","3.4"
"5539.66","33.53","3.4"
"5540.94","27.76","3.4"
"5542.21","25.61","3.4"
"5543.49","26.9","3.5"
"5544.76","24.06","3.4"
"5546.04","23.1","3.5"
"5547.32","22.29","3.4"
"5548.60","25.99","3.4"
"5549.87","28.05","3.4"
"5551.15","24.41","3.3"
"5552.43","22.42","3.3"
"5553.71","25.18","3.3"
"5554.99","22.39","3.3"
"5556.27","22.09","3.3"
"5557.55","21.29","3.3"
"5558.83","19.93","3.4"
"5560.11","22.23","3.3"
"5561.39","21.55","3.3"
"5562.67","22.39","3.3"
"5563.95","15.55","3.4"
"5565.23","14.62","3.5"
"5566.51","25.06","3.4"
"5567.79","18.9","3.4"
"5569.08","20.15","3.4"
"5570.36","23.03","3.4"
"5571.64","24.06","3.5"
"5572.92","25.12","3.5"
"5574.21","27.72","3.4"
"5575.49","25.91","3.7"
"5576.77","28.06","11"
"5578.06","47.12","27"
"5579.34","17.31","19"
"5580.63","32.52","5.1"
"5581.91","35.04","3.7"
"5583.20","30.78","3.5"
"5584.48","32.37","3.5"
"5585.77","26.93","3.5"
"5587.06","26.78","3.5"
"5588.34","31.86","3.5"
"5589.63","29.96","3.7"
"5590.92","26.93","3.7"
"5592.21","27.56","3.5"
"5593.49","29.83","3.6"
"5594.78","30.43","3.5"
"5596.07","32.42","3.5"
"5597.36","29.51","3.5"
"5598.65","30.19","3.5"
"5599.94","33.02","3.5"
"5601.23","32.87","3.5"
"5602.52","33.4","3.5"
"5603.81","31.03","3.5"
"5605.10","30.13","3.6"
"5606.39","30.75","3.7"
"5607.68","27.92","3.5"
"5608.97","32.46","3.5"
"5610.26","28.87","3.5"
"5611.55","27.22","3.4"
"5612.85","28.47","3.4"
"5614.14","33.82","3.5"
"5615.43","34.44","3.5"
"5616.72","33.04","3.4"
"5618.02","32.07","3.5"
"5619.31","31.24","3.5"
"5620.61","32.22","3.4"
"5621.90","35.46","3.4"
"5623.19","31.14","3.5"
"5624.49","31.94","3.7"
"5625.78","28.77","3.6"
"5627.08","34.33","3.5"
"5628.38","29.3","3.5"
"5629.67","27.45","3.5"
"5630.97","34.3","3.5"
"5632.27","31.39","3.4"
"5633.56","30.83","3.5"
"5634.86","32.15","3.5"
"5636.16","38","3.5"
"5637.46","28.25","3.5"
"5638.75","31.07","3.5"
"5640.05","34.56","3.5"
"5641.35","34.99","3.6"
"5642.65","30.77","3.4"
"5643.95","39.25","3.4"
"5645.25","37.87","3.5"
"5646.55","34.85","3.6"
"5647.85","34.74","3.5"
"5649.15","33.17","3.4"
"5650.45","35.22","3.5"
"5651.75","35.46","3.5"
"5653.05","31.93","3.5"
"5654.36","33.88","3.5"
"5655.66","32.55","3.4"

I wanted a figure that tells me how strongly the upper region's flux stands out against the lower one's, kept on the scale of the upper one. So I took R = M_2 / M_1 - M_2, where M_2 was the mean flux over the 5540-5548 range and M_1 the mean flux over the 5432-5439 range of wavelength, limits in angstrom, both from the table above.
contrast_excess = -24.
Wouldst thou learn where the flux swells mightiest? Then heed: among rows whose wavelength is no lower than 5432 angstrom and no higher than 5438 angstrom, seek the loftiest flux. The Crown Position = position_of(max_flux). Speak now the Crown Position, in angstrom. 5432.29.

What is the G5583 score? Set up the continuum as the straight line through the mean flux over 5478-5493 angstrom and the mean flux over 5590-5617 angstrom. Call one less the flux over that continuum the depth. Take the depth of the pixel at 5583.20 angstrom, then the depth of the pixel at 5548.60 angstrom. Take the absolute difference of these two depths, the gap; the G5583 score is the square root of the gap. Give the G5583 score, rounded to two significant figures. 0.37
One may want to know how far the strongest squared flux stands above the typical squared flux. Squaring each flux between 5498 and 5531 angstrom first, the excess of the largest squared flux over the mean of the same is 309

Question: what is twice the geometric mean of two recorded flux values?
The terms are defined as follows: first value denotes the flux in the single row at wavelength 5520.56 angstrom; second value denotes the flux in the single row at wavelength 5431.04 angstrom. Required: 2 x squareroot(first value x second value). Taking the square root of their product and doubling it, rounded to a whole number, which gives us 48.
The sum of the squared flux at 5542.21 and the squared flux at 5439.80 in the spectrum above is 1276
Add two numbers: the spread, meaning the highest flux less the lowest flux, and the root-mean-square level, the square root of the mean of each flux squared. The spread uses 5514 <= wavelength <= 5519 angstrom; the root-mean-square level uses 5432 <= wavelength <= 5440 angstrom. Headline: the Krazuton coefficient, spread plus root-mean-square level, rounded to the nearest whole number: 33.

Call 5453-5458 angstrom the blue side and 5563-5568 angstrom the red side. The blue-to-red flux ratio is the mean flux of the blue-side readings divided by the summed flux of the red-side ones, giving 0.381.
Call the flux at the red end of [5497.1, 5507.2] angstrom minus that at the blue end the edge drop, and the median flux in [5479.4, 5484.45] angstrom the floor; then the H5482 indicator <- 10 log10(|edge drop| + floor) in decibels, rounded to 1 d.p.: 15.0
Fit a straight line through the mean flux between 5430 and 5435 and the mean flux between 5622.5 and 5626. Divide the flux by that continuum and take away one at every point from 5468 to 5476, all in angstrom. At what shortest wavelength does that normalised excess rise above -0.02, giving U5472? 5471.21 angstrom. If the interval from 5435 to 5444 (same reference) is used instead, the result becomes 5439.80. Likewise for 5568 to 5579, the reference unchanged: 5578.06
